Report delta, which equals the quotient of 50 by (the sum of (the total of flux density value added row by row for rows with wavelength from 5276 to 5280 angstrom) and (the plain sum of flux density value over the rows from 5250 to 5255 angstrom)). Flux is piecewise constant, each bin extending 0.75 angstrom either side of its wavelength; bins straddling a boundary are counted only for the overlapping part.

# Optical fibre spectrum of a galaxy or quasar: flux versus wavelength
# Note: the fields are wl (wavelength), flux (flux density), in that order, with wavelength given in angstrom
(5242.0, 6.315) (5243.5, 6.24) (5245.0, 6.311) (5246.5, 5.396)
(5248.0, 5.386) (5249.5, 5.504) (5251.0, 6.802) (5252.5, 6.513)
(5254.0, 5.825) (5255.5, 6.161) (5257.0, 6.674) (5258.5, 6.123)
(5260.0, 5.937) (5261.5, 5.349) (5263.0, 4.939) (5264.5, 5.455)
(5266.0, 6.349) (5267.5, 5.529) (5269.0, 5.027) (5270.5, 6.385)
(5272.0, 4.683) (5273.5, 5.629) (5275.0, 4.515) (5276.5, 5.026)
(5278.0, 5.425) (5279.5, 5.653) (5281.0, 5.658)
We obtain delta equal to 1.42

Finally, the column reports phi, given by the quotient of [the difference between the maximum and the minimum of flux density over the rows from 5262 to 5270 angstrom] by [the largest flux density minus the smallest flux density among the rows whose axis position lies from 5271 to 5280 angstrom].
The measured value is 1.2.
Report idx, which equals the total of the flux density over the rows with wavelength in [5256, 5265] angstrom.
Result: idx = 34.5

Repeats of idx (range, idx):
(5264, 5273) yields 33.4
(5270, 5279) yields 31.7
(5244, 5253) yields 35.9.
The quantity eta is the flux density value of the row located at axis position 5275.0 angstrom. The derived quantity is 4.515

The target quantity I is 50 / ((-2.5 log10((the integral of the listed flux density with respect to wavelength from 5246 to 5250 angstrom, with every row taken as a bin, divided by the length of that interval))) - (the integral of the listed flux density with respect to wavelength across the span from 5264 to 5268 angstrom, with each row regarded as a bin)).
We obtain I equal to -1.99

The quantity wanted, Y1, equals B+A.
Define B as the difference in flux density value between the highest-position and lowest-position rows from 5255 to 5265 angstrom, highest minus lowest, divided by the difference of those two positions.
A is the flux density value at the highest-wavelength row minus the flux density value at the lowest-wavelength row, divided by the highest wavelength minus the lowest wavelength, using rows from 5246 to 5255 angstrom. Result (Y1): 0.0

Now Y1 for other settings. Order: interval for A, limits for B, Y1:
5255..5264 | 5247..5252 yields 0.3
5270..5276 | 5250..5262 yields -0.6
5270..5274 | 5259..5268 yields -0.3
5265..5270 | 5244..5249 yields -0.7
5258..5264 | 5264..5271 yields -0.1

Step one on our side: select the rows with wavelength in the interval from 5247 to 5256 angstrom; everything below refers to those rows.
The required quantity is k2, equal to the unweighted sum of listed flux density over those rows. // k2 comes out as 36.2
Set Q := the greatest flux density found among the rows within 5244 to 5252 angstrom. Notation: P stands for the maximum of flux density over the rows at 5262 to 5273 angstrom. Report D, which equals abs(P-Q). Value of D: 0.42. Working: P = 6.385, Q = 6.802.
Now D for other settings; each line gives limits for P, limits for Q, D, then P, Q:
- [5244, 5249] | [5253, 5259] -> 0.36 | 6.311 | 6.674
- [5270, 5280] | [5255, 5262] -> 0.29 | 6.385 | 6.674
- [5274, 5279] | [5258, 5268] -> 0.92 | 5.425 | 6.349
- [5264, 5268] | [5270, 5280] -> 0.04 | 6.349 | 6.385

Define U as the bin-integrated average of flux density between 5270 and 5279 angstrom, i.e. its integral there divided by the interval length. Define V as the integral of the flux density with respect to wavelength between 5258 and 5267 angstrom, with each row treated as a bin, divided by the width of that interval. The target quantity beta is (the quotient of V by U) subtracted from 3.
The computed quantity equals 1.92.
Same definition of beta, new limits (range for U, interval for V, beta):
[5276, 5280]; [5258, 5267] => 1.94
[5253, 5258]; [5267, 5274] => 2.13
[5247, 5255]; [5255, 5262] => 1.99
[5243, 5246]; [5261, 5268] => 2.11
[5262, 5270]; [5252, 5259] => 1.86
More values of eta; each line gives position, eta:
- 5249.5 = 5.504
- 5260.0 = 5.937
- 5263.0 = 4.939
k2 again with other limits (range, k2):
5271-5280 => 30.9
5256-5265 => 34.5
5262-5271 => 33.7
